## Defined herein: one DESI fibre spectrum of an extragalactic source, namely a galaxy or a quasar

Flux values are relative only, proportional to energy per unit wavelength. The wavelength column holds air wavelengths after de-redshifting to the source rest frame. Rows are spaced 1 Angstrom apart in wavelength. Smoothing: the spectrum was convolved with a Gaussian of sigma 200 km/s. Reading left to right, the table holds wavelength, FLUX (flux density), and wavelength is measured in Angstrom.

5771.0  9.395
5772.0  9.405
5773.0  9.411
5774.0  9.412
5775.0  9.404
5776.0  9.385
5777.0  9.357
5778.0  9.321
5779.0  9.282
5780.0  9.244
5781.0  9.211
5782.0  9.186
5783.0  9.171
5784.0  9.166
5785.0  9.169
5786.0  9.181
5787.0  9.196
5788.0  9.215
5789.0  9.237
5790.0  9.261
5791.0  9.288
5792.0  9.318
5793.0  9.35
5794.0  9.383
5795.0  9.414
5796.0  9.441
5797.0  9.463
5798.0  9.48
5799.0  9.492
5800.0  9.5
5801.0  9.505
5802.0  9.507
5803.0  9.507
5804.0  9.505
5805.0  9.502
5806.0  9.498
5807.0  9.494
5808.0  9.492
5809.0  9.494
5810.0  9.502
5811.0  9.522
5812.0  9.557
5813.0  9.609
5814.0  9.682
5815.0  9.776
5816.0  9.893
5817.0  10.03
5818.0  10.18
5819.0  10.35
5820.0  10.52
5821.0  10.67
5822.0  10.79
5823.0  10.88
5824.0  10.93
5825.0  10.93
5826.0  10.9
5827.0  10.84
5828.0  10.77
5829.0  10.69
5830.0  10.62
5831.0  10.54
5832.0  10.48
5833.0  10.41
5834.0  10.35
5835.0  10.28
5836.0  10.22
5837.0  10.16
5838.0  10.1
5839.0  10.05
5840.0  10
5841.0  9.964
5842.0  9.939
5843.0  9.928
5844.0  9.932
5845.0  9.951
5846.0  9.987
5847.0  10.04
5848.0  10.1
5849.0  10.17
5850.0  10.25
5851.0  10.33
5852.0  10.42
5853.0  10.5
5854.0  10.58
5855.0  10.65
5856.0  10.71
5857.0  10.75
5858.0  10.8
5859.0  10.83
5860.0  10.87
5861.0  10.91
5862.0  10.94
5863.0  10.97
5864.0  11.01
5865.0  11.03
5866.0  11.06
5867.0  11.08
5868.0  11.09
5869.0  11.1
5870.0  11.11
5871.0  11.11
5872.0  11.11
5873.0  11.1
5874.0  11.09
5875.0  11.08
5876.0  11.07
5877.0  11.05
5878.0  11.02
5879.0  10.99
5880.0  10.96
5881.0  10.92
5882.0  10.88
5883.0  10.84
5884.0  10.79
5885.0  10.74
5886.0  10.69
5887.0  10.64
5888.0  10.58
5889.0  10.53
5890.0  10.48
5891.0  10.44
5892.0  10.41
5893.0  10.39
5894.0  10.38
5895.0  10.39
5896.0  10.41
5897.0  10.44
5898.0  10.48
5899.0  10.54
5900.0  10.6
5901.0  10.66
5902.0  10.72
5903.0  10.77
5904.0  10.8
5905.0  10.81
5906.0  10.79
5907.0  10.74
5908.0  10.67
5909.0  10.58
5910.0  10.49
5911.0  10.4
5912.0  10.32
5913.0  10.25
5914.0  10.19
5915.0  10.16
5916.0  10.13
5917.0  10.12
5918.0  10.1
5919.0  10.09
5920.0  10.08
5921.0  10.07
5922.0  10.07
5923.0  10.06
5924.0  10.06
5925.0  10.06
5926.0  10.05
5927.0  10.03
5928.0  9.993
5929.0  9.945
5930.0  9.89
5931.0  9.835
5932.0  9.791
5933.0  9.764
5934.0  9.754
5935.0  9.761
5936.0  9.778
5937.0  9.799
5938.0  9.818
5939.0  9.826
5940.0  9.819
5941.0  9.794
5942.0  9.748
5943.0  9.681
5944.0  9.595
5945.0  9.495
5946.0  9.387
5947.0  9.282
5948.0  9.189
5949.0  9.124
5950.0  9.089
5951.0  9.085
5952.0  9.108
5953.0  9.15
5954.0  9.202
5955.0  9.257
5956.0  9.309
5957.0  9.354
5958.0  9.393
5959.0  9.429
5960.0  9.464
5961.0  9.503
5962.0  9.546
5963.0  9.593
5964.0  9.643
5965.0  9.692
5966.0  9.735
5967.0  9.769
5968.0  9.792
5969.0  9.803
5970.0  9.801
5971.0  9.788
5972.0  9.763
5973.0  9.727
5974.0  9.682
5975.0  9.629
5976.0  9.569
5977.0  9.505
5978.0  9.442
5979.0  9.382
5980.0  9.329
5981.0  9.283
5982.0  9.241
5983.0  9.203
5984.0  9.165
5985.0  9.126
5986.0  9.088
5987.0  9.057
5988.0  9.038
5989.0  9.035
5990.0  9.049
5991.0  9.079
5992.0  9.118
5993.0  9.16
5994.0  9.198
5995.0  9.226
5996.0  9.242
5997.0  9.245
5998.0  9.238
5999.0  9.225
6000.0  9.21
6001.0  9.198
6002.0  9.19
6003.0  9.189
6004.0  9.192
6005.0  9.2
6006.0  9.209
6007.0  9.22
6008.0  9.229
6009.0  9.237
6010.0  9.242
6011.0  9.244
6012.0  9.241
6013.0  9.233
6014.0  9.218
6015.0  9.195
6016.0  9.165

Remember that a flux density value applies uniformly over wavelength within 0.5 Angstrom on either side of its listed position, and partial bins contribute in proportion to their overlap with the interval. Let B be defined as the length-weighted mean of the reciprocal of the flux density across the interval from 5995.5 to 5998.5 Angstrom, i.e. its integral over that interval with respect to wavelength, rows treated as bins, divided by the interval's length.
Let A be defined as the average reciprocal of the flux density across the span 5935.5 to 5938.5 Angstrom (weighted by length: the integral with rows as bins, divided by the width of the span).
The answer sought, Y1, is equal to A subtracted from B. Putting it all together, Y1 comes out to 0.0061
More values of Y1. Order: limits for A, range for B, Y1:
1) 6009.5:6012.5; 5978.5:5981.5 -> -0.0010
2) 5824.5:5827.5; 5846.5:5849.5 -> 0.0072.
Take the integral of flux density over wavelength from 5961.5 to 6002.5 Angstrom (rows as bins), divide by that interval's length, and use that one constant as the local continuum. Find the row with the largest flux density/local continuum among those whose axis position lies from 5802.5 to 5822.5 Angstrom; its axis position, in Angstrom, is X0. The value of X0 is 5822.0 Angstrom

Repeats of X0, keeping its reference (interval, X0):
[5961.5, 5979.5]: 5969.0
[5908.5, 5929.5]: 5909.0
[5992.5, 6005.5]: 5997.0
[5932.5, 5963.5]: 5939.0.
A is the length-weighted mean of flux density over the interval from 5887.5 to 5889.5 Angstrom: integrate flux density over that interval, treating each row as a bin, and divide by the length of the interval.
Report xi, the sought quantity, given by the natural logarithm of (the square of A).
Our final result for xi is 4.71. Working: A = 10.6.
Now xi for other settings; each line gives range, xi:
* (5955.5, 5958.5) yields 4.47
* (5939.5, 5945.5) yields 4.54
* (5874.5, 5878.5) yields 4.81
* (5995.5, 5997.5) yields 4.45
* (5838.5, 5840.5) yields 4.61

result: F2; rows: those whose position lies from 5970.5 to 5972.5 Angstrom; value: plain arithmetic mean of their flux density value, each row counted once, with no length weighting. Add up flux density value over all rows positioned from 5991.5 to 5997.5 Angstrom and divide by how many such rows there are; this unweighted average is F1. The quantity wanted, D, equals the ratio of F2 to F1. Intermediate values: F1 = 9.2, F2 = 9.8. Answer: 1.06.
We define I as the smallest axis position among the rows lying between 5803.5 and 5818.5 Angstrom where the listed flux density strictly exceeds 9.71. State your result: 5815.0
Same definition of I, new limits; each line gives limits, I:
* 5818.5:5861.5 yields 5819.0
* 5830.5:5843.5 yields 5831.0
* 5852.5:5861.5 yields 5853.0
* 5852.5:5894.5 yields 5853.0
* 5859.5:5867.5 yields 5860.0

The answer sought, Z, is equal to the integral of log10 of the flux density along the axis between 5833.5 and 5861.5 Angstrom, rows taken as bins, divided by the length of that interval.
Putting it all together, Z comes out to 1.01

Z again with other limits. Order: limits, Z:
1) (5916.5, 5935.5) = 1.00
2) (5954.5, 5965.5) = 0.98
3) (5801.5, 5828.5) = 1.00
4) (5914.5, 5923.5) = 1.00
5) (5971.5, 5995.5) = 0.97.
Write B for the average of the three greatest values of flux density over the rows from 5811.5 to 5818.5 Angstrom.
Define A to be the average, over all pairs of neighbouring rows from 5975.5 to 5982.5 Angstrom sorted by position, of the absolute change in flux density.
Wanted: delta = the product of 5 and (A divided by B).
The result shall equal 0.0272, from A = 0.055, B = 10.0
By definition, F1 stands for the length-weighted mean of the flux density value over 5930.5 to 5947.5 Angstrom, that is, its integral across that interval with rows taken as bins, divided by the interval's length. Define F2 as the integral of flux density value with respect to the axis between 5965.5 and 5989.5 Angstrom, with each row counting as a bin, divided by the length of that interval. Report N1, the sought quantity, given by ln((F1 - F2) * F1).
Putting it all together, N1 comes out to 1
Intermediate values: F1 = 9.7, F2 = 9.46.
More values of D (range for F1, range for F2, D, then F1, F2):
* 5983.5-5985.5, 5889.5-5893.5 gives 1.14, 9.1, 10.4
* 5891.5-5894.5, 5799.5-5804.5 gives 0.91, 10.4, 9.5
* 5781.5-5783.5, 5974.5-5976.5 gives 1.05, 9.2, 9.6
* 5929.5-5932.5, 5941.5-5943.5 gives 0.99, 9.8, 9.7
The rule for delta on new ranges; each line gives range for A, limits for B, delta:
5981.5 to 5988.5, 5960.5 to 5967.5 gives 0.0174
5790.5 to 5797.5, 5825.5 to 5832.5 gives 0.0135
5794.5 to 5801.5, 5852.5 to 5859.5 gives 0.0070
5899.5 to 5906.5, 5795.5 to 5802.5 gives 0.0202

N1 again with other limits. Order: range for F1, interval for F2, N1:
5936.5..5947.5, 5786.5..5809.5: 1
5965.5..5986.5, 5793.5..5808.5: -1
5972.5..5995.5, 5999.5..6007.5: 0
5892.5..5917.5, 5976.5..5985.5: 3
